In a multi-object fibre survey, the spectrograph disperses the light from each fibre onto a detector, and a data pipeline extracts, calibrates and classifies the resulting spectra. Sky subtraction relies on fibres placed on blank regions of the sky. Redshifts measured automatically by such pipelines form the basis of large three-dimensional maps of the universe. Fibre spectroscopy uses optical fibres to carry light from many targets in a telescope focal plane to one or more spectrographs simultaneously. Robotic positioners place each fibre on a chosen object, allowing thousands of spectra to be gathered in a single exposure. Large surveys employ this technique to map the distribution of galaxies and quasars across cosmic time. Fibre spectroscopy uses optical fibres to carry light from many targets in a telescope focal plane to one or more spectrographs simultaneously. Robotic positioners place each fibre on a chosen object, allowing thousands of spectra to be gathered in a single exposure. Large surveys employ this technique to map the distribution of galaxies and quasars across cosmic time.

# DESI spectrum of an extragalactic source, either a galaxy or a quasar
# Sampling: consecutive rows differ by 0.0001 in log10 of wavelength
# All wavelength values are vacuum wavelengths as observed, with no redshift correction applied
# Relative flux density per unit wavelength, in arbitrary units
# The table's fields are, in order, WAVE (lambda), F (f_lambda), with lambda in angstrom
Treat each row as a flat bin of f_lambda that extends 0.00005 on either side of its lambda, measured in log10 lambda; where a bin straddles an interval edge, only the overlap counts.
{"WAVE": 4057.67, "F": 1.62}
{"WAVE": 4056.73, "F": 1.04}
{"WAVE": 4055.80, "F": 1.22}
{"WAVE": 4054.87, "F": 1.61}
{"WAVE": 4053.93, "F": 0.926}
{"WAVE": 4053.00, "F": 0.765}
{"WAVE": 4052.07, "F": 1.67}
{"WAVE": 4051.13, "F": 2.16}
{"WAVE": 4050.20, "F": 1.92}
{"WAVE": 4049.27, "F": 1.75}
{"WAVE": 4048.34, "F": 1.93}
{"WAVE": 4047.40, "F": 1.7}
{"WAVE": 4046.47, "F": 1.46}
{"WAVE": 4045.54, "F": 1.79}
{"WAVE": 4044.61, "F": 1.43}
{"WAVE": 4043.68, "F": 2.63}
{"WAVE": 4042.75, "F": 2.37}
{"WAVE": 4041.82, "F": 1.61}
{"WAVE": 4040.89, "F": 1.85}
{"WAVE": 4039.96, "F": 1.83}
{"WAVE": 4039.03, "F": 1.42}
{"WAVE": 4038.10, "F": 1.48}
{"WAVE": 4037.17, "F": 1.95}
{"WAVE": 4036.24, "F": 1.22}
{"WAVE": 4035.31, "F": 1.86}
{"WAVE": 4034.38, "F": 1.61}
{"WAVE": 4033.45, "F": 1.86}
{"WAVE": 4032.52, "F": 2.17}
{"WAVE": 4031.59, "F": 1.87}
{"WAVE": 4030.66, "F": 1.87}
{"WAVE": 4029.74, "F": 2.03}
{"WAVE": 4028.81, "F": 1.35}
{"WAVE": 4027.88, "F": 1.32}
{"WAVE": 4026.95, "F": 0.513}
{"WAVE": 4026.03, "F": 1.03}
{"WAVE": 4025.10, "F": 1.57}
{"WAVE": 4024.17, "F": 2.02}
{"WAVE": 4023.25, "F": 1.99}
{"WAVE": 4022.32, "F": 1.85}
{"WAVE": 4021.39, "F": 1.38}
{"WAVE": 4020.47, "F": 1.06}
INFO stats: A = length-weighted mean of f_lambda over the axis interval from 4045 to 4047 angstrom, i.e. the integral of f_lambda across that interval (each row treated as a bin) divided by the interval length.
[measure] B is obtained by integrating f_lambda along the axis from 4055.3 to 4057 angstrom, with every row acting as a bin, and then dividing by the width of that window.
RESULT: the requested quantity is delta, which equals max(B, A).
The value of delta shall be 1.62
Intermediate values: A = 1.62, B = 1.16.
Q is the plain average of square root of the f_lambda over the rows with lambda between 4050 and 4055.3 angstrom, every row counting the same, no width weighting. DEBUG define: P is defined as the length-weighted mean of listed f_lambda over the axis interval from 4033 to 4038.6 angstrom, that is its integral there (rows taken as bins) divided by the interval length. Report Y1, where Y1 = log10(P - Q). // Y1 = -0.35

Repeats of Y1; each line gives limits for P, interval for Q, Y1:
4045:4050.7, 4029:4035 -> -0.42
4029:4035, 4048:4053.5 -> -0.23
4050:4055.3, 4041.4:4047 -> -0.91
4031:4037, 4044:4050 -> -0.32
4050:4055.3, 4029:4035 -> -0.97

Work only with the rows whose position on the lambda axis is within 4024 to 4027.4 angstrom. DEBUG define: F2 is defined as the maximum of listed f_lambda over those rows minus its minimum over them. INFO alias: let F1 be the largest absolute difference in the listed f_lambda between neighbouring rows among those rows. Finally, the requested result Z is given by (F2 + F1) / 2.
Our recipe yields 1.0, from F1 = 0.5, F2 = 1.5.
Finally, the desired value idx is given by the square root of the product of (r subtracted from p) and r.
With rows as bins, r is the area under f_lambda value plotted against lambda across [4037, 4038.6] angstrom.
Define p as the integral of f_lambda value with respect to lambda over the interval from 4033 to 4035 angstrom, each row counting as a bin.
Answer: 1.48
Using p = 3.5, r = 2.7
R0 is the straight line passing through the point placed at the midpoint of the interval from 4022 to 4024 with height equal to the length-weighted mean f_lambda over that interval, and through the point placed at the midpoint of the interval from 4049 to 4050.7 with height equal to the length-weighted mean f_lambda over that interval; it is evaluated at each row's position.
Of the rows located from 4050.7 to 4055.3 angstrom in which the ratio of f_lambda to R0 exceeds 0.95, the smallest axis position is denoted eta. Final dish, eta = 4051.13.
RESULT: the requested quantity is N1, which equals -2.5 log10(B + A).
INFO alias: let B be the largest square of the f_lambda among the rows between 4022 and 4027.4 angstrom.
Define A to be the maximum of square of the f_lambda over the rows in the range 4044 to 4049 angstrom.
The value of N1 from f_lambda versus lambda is -2.23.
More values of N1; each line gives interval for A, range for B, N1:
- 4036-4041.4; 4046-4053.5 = -2.32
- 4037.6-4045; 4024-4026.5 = -2.60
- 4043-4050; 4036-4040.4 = -2.58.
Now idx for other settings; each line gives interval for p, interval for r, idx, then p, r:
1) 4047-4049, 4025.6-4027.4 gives 1.76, 3.6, 1.4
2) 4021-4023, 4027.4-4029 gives 1.59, 3.3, 2.1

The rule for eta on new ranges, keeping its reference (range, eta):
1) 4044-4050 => 4045.54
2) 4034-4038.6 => 4035.31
